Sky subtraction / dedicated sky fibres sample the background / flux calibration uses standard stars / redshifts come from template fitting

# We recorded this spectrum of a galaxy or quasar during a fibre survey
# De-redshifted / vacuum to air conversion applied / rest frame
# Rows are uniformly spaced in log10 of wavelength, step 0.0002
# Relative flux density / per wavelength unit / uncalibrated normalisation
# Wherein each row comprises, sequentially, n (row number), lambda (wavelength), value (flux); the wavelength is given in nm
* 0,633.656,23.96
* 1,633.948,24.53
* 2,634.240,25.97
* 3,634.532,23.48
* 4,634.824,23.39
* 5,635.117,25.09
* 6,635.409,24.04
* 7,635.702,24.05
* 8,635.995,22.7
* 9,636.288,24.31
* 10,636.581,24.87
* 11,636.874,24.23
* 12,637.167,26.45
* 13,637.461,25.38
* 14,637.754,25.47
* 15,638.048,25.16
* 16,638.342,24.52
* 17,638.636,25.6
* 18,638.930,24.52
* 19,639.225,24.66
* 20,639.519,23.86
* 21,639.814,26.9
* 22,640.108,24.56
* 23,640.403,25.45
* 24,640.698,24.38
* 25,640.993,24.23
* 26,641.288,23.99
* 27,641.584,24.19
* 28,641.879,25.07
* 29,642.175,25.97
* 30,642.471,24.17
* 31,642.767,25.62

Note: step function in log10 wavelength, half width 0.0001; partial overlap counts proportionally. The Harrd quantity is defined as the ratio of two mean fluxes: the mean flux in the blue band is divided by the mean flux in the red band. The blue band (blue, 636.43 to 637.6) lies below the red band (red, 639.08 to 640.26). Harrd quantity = 1.01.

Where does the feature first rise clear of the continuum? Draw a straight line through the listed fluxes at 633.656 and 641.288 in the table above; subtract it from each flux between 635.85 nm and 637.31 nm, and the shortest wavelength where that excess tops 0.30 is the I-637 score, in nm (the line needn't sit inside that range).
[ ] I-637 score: 636.288 nm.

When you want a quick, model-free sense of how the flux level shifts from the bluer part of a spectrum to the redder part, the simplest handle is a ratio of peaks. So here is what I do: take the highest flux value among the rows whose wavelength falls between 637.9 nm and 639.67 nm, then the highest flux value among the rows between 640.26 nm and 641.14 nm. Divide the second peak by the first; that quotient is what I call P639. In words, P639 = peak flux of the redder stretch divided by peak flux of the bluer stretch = 0.99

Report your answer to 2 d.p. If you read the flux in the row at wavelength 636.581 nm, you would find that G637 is 24.87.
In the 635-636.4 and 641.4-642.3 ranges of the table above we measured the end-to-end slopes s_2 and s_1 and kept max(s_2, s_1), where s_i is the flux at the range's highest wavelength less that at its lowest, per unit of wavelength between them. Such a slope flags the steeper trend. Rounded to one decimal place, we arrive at 3.0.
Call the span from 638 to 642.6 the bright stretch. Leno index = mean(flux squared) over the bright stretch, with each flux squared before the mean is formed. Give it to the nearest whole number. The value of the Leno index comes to 617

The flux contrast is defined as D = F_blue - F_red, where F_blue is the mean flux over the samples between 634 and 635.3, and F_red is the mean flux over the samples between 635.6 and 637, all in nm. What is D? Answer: 0.45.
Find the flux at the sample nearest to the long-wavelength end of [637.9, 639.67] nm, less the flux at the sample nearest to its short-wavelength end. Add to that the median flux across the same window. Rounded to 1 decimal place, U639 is 23.3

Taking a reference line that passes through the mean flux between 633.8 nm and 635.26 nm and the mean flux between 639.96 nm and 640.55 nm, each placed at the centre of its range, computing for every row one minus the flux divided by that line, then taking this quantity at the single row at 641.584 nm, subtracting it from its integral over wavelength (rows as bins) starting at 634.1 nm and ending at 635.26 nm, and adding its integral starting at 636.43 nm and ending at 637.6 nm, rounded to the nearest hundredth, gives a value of -0.06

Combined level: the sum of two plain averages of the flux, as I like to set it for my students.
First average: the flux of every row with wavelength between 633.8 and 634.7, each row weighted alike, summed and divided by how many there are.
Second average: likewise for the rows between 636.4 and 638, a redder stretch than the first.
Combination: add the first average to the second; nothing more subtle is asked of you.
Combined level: 49.9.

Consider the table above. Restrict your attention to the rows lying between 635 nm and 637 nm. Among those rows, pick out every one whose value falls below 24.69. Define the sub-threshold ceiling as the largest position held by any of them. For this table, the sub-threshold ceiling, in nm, 636.874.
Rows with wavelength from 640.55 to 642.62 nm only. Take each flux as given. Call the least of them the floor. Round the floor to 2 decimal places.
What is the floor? 23.99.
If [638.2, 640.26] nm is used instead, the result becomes 23.86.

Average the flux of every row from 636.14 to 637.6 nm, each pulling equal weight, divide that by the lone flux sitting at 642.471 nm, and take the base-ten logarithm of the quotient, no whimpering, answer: 0.015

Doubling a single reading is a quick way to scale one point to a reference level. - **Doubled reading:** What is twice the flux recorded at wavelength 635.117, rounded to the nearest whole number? 50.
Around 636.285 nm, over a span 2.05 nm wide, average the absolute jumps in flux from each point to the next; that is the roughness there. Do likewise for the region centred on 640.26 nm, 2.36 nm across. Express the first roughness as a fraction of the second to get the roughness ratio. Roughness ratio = 0.87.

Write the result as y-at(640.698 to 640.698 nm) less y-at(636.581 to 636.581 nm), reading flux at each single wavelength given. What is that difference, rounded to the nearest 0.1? -0.5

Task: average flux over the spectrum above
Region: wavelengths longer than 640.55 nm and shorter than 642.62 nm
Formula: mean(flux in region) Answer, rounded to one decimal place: 24.6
